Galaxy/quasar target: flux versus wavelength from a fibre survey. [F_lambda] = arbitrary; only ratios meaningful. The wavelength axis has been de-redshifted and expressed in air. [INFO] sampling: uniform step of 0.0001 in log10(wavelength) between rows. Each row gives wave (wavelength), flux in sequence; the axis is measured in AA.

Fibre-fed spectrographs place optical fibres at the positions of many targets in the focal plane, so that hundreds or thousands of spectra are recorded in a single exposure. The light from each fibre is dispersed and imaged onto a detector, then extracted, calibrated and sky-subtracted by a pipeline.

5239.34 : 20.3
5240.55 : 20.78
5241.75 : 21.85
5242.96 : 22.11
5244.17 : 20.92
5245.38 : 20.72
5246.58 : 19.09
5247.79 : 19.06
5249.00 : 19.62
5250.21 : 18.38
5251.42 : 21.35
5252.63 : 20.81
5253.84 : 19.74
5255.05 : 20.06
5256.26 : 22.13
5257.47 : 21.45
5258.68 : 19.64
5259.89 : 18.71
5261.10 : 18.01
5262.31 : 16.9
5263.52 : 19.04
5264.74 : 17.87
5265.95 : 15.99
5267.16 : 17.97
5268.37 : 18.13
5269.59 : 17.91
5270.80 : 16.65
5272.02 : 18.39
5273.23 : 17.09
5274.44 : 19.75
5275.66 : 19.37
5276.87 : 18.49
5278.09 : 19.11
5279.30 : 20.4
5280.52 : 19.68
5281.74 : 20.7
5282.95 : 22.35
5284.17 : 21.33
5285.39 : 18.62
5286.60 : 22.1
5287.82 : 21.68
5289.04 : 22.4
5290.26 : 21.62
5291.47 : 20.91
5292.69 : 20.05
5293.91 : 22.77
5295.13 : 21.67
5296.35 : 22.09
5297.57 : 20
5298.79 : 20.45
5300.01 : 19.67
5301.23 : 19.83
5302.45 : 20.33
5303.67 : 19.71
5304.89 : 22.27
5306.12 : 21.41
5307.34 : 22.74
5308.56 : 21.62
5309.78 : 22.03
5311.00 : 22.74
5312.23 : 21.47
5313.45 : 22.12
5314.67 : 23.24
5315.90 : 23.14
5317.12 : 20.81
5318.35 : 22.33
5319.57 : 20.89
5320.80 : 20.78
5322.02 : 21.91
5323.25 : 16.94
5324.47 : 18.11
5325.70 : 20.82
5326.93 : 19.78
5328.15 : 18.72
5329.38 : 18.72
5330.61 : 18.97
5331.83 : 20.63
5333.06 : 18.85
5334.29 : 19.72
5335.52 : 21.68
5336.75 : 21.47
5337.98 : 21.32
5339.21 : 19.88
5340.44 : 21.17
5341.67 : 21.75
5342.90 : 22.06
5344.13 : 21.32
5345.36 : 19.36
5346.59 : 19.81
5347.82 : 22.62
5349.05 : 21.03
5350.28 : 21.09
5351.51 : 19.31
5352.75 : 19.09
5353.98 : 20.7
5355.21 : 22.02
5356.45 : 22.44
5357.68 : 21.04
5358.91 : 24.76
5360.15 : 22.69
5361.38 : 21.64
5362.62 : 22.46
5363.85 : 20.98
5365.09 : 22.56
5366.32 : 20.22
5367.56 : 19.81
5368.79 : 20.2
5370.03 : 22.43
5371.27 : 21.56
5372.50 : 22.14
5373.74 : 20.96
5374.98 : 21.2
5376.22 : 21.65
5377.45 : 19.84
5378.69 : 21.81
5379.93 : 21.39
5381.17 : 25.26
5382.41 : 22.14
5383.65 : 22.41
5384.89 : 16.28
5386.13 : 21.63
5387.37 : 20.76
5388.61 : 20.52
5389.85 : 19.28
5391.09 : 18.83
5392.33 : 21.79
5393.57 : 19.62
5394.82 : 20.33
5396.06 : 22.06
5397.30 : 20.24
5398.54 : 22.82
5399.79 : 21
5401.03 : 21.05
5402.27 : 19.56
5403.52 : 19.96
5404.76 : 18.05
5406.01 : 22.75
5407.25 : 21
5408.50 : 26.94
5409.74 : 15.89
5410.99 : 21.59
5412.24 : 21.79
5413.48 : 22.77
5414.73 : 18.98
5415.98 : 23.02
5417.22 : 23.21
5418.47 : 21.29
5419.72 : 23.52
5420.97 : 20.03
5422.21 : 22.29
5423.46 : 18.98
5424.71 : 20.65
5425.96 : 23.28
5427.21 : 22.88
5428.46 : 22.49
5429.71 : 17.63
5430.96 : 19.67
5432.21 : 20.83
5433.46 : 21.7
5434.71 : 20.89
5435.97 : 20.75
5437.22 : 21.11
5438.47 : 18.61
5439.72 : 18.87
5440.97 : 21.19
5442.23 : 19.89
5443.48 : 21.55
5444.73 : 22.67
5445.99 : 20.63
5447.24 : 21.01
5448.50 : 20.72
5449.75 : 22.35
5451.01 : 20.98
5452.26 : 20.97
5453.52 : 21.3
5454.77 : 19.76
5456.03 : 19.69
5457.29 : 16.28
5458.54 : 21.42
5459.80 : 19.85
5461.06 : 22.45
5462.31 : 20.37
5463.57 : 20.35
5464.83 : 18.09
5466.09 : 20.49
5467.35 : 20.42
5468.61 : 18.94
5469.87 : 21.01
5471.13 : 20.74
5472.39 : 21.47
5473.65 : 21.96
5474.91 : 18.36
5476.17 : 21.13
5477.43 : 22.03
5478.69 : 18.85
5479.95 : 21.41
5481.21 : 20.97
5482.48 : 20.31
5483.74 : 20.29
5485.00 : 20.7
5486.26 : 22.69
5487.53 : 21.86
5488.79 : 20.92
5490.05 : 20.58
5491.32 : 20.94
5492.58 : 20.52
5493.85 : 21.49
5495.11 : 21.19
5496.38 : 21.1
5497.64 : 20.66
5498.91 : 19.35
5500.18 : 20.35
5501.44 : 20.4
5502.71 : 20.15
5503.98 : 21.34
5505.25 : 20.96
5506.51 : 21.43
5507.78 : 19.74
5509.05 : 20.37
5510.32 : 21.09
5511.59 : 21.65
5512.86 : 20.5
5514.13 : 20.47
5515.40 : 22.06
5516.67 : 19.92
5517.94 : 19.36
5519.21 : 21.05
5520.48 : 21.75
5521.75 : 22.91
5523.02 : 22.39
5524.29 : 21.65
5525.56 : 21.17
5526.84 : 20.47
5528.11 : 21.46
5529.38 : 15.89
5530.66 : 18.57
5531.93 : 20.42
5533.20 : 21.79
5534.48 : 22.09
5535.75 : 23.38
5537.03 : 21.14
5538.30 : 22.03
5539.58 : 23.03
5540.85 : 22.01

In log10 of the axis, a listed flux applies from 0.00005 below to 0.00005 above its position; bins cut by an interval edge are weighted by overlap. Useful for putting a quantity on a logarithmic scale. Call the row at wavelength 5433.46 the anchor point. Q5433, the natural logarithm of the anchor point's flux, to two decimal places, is 3.08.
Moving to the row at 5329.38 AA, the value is 2.93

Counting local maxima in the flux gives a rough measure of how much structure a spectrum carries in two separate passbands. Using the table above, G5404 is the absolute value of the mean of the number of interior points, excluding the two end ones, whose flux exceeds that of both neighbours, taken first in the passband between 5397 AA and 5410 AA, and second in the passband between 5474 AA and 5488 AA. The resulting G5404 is 4.0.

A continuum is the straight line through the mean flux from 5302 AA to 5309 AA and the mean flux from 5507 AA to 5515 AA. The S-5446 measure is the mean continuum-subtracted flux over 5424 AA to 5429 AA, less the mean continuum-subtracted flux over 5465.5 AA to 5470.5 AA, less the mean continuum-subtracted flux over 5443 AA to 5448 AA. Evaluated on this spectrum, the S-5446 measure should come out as 1.4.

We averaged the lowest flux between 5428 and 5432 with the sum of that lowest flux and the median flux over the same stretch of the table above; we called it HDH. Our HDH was 27.5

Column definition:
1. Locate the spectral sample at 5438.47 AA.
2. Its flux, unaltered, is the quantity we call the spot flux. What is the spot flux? 18.61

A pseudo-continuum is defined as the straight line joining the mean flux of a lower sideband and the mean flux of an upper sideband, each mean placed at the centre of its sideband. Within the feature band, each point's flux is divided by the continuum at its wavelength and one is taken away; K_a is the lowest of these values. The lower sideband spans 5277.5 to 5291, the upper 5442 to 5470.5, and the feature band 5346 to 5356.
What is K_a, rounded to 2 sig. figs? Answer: -0.080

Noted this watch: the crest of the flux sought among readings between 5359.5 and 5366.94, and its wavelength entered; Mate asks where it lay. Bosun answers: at 5360.15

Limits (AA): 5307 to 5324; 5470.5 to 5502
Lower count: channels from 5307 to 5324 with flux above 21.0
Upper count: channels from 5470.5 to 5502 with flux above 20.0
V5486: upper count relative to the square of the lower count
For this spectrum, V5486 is 0.22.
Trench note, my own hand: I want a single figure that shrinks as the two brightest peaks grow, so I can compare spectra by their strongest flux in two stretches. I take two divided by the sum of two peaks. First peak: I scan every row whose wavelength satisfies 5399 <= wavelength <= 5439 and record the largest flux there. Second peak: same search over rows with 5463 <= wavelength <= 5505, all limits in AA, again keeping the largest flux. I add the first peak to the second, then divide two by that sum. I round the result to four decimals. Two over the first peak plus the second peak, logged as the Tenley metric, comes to 0.0403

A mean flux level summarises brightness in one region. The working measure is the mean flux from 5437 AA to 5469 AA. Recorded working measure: 20.4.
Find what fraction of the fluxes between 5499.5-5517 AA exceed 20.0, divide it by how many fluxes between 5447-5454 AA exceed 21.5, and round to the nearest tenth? 0.9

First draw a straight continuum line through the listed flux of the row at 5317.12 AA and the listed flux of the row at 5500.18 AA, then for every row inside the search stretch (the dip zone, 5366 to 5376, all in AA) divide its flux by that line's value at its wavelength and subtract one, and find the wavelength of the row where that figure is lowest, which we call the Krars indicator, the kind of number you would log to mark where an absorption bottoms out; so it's 5367.56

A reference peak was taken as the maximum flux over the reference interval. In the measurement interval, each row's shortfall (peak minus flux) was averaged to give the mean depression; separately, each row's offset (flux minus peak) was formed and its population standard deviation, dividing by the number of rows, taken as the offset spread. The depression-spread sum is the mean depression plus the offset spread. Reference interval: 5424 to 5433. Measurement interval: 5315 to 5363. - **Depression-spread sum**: 4.0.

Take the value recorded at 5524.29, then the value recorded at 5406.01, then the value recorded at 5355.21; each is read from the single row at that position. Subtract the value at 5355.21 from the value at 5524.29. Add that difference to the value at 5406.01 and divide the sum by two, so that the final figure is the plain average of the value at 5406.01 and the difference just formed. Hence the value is 11.2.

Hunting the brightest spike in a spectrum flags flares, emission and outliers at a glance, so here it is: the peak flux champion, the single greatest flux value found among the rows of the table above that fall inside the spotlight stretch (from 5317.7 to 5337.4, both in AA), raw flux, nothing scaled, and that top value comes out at 22.33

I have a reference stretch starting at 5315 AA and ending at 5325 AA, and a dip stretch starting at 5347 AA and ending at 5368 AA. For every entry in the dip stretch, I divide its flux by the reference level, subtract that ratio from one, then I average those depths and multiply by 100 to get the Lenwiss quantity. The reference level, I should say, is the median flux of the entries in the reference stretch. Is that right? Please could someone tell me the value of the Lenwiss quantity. -2.8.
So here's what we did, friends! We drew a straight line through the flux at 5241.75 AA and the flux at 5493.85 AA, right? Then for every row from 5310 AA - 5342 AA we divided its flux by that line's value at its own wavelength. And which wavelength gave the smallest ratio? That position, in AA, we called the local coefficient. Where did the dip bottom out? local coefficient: 5323.25 AA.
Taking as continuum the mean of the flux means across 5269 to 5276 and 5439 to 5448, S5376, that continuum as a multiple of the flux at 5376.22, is 0.90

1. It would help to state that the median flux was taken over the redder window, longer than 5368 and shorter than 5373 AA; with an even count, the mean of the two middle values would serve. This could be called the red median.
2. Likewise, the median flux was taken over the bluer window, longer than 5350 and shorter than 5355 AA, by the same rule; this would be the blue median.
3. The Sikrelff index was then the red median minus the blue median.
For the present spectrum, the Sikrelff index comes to 1.8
